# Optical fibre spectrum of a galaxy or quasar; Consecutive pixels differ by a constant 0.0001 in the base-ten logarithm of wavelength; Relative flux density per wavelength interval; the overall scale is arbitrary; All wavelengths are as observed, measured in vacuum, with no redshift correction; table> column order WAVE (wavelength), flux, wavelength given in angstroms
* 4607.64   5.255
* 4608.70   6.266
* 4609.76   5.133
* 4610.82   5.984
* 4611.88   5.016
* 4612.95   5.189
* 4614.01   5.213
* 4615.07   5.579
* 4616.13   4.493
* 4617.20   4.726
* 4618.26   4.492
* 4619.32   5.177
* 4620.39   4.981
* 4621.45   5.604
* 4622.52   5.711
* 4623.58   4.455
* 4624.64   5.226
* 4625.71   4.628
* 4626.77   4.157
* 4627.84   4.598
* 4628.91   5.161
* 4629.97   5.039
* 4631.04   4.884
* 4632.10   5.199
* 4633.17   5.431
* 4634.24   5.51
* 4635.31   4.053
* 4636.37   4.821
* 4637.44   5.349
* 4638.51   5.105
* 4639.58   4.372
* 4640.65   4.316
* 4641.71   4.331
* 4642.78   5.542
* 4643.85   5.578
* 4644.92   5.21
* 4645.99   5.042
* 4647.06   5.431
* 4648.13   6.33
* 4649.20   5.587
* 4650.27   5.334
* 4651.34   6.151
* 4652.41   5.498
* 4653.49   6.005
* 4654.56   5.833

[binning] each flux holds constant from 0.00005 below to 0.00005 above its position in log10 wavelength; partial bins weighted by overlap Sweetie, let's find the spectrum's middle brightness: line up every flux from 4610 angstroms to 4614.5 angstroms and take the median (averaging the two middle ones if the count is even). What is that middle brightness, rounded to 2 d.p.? 5.20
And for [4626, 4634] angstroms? 5.04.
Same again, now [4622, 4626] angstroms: 4.93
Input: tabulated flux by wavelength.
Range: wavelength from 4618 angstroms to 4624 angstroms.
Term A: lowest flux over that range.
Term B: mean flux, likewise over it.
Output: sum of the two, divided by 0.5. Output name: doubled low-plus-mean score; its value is 19.1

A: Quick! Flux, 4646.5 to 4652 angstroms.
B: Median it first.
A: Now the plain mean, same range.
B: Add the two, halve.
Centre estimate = 5.7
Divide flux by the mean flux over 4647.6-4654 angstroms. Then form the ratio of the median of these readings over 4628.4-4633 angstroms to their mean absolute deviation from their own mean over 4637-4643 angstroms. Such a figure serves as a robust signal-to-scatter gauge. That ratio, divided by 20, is 0.51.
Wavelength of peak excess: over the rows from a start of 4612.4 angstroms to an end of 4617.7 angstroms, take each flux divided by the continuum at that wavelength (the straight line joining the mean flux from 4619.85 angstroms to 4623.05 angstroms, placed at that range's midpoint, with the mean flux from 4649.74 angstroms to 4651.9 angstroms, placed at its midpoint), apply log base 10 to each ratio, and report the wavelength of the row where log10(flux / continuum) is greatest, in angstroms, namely 4615.07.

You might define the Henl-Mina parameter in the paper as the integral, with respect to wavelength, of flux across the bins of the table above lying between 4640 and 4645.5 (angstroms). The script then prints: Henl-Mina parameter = 27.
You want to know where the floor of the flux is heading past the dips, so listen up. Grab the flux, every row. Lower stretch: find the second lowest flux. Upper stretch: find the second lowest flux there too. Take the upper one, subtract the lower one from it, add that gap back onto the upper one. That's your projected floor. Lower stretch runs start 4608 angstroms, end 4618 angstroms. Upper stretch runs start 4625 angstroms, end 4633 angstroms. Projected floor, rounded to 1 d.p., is 4.5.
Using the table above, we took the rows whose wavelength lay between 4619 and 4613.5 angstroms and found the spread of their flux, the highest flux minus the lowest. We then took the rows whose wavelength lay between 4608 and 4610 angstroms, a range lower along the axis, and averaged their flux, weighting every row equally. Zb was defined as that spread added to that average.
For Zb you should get 6.8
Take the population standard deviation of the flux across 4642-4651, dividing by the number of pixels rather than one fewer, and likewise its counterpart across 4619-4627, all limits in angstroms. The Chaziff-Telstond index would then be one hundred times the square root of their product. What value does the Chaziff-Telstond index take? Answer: 43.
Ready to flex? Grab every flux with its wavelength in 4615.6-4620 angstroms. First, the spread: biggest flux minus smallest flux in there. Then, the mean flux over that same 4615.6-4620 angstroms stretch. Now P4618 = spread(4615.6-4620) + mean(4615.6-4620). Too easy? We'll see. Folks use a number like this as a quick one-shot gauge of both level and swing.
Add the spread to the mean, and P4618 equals 5.4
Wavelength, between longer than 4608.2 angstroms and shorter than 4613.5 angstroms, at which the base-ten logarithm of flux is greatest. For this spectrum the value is 4608.70 angstroms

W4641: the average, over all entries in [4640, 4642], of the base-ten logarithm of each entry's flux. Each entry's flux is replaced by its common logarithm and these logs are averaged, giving 0.64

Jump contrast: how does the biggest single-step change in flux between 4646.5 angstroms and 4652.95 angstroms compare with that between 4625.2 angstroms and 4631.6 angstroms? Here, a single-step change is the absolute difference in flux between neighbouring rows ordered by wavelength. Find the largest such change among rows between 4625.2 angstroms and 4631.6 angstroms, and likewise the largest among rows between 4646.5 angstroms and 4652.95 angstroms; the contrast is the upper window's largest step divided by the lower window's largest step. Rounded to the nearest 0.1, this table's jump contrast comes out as 1.6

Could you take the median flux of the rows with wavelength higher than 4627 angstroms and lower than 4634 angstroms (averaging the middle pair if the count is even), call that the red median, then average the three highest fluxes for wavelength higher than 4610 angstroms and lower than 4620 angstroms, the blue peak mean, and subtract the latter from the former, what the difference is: -0.49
